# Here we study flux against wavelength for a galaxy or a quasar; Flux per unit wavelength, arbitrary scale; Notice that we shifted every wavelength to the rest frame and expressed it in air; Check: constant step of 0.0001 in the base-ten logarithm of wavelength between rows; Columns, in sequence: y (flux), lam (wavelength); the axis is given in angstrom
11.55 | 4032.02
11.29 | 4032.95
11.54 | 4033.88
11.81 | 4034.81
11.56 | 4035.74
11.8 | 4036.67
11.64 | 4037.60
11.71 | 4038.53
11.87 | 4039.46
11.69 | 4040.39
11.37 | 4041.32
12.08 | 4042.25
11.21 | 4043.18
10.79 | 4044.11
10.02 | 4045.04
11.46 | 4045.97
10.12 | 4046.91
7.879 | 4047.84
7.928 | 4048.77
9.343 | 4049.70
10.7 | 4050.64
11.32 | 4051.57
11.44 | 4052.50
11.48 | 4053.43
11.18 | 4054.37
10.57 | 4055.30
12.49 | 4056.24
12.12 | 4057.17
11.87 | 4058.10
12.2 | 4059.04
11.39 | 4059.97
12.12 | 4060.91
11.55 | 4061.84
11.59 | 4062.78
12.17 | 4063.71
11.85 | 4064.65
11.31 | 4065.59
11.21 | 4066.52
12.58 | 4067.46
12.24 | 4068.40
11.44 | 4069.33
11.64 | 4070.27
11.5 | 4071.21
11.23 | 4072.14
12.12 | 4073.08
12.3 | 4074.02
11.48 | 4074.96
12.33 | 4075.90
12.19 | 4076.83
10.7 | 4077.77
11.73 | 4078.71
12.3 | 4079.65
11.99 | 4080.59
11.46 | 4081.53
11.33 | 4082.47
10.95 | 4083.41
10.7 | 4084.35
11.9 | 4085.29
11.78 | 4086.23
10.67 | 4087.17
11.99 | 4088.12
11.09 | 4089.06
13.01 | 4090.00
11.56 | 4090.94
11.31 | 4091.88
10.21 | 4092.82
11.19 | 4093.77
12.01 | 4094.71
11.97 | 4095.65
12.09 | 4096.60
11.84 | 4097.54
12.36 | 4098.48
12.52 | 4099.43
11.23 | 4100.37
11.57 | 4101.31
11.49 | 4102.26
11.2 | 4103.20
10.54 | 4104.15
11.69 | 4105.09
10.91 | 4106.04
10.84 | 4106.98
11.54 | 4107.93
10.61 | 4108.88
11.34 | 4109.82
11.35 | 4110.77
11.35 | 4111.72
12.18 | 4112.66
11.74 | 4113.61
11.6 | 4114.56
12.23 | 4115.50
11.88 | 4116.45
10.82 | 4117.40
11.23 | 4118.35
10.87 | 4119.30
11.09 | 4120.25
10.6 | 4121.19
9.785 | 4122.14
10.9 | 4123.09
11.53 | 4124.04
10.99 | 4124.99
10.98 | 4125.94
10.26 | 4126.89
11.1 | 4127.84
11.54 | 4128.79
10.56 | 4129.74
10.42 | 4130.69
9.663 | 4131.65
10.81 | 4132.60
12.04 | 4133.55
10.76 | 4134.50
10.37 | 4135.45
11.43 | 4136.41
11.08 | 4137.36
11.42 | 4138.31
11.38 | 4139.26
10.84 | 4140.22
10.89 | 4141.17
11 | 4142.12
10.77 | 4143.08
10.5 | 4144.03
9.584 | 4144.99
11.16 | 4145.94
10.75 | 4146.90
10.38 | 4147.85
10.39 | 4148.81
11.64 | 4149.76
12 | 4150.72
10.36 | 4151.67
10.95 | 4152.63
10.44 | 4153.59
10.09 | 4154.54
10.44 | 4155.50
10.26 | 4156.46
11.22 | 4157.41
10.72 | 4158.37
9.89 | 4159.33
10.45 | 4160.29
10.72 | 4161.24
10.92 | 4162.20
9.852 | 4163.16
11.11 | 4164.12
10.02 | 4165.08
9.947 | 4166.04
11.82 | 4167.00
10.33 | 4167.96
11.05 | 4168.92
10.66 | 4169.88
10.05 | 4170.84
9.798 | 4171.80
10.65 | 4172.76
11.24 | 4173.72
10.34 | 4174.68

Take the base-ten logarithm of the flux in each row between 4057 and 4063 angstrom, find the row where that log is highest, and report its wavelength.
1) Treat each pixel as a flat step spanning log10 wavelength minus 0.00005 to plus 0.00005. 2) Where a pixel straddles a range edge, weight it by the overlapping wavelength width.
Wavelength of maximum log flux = 4059.04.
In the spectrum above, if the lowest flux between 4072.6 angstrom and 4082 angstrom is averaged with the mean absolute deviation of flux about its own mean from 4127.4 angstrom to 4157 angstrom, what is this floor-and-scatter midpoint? 5.58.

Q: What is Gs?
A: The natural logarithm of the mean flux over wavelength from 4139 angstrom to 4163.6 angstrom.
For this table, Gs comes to 2.37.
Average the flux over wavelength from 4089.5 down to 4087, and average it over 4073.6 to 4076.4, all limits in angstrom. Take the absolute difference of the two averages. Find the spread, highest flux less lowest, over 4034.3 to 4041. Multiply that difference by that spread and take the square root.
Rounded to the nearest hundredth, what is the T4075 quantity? 0.49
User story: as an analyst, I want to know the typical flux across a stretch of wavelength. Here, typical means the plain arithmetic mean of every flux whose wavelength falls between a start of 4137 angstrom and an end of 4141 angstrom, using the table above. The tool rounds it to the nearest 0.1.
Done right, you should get 11.2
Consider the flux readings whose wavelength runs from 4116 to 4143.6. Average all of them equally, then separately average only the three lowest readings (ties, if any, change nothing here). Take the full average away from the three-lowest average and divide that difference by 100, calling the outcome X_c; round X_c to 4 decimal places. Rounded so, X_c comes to -0.0103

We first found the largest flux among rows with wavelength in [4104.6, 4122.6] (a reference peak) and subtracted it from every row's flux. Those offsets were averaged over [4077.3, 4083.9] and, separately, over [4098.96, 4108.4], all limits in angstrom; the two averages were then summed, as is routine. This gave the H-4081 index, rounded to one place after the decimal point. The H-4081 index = -1.6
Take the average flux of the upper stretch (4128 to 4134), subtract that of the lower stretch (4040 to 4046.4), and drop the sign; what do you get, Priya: 0.39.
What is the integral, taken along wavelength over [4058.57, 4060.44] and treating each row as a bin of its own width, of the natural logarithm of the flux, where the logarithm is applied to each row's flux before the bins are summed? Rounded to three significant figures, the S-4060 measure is 4.61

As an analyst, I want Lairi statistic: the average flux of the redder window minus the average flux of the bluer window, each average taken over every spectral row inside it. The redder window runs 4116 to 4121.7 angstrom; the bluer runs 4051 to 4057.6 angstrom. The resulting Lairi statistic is -0.4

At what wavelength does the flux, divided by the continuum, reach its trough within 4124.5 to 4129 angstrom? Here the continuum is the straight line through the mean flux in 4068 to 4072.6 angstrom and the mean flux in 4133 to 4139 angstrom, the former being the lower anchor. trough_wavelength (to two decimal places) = 4126.89 angstrom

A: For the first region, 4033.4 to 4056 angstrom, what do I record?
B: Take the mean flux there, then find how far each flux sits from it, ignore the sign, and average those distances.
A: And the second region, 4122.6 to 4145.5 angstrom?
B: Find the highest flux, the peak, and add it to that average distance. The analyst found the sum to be 12.9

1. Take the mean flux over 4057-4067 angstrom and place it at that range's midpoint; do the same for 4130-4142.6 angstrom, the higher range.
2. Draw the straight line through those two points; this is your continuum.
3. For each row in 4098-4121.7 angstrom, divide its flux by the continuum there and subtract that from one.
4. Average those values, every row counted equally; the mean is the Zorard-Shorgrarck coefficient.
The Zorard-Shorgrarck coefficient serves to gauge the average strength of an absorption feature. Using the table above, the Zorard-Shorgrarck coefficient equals -0.015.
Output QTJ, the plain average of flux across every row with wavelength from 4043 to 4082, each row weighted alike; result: 11.3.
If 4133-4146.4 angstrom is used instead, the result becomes 10.9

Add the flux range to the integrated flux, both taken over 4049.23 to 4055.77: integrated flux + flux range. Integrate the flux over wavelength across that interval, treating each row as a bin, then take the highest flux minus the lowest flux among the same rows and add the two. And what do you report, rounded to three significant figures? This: 73.1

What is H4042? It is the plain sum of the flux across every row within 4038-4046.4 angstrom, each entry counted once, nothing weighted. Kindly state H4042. 102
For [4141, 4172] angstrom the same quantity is 350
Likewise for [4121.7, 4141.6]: 229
